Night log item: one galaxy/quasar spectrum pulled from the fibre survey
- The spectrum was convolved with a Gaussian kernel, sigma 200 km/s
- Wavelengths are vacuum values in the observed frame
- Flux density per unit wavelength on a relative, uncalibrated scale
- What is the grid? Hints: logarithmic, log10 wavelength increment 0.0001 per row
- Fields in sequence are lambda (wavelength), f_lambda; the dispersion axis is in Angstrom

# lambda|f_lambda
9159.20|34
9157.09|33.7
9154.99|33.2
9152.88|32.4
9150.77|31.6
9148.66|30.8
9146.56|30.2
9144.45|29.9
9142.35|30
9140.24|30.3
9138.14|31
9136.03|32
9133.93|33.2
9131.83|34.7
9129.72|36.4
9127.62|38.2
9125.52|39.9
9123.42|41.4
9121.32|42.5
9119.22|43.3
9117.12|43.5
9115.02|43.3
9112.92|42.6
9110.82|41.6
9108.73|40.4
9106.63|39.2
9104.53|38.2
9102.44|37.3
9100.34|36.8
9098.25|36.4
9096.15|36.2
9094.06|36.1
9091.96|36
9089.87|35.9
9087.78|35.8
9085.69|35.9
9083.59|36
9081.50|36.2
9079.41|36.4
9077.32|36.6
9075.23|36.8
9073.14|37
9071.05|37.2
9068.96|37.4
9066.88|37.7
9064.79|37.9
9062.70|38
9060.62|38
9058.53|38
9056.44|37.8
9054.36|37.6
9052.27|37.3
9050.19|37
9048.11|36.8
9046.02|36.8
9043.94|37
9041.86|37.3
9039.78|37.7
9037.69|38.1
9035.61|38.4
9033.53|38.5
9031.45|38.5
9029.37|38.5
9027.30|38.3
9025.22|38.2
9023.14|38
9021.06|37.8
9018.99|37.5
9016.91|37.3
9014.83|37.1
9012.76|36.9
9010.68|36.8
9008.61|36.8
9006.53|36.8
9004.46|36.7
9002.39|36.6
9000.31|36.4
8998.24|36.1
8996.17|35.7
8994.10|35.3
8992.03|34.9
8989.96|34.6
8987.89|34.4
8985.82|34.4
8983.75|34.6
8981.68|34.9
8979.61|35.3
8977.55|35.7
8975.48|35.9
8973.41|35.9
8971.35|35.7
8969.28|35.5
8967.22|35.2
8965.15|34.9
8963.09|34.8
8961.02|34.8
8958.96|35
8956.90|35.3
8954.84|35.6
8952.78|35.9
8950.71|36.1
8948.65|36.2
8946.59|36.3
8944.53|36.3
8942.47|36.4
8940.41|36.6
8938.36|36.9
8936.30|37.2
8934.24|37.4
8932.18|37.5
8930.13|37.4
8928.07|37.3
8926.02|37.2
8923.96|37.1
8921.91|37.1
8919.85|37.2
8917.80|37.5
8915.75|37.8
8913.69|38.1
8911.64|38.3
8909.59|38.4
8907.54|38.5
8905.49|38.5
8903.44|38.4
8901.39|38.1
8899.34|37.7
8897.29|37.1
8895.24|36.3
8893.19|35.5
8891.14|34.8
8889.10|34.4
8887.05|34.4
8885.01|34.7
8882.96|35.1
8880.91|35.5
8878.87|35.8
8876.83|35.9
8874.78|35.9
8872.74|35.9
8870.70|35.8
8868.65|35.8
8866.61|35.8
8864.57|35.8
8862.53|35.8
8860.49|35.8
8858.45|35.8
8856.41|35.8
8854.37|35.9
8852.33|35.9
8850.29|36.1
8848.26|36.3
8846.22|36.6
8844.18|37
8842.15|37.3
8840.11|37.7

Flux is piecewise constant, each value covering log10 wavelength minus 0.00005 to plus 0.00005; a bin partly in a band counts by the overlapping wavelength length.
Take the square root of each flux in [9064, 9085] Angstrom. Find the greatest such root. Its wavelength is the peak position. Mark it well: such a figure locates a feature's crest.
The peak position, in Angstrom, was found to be 9064.79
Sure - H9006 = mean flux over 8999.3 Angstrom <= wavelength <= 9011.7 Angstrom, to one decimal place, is 36.7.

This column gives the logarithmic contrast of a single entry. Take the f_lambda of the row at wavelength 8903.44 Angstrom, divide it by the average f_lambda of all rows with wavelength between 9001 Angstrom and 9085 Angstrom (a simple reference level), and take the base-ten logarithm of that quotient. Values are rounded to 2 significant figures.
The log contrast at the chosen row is 0.012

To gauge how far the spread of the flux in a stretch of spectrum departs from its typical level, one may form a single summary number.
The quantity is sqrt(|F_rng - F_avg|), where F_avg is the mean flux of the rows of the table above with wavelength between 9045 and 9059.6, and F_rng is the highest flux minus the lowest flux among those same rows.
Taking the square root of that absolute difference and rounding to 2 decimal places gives 6.01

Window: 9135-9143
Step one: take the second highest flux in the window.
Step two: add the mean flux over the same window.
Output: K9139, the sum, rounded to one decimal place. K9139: 61.8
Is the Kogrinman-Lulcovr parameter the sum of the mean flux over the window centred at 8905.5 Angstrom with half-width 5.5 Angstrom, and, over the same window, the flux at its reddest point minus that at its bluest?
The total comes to 38.7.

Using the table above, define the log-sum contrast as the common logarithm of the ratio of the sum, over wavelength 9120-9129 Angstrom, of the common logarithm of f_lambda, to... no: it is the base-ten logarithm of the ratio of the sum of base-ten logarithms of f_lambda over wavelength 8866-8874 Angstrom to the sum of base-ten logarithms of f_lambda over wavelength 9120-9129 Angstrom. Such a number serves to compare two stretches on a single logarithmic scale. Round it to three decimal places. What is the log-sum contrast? -0.015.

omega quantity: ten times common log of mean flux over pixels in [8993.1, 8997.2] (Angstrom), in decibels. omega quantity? 15.5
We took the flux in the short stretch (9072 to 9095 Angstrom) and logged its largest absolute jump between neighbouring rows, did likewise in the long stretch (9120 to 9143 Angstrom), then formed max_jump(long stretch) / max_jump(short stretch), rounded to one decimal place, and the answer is 9.0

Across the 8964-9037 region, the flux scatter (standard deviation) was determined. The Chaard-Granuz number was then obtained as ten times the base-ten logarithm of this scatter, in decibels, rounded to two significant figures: 1.2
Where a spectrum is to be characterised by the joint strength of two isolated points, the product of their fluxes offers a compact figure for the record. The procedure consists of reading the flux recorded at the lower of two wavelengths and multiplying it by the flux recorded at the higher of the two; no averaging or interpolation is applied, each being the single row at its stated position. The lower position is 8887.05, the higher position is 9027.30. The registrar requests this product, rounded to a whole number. 1318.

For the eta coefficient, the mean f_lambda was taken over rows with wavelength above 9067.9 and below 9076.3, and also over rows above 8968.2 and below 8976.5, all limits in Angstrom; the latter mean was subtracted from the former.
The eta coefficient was 1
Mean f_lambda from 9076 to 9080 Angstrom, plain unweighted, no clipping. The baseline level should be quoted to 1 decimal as 36.5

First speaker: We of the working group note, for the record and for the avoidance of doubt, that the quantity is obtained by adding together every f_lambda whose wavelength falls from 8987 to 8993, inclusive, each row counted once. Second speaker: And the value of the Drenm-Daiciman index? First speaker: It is 104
